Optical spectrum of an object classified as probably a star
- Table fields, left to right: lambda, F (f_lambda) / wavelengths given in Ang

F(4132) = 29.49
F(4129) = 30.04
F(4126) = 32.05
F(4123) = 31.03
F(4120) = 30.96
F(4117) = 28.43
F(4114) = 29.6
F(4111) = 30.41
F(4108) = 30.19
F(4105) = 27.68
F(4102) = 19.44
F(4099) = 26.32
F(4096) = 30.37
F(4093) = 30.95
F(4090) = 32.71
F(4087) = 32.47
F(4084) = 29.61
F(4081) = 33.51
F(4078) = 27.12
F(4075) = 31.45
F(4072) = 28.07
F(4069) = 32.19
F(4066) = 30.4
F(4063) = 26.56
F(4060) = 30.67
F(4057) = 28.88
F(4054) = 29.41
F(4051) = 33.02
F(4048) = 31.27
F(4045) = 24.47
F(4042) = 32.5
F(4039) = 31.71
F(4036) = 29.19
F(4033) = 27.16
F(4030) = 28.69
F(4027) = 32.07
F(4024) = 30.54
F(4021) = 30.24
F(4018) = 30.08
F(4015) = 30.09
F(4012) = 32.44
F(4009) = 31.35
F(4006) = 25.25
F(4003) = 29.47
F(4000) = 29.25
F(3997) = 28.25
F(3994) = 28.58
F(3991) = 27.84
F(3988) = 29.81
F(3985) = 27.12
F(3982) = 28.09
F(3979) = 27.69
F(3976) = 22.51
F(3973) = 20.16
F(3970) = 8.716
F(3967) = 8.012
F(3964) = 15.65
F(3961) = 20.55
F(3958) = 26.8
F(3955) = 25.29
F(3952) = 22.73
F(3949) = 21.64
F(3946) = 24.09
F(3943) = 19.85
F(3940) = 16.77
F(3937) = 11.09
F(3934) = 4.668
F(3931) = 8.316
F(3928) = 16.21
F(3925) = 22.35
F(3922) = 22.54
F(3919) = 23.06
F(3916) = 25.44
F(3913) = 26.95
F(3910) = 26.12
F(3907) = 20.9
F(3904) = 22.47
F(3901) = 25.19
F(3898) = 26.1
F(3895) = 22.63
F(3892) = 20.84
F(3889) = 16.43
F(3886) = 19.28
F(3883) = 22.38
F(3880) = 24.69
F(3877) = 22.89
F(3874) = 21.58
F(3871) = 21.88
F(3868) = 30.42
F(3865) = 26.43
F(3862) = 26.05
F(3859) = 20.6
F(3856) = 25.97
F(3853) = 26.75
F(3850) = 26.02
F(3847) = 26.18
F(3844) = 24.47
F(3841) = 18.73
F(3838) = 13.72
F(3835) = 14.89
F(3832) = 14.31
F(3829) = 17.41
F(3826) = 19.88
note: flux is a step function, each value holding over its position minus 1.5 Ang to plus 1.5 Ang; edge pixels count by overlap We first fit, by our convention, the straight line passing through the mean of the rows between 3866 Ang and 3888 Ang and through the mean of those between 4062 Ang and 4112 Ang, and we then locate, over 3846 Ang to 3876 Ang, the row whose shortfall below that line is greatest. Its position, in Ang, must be 3859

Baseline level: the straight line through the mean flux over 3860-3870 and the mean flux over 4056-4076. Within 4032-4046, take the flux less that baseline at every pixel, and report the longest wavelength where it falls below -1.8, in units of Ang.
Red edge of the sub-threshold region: 4045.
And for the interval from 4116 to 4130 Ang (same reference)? 4117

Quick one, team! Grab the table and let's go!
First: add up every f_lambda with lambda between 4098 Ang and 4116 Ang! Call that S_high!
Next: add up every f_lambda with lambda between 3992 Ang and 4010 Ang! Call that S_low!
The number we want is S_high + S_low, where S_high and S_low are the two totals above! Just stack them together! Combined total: 336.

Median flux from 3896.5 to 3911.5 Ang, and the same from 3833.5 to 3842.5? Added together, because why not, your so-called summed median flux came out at 40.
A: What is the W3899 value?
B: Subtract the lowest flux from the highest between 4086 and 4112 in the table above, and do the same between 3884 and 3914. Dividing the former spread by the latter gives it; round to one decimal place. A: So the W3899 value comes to 1.3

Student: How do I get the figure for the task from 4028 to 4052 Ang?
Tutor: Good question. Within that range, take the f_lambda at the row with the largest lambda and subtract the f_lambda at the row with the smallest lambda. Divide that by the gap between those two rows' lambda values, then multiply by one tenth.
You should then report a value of 0.02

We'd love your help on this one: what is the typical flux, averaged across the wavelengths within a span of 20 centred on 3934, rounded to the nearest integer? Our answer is 14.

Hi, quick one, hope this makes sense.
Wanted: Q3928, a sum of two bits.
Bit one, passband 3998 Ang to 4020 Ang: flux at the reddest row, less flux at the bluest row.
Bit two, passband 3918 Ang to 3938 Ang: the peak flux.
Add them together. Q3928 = 24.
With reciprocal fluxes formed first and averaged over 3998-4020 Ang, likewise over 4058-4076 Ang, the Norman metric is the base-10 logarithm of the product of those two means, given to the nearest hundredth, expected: -2.94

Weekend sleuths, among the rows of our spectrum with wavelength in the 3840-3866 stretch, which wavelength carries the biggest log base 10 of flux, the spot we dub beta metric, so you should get 3853 Ang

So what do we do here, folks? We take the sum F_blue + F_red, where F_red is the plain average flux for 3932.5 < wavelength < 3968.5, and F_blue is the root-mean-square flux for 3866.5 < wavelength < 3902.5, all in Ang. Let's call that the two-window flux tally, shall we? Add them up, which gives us 41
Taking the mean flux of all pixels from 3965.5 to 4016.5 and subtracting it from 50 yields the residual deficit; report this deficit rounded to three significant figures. 24.4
